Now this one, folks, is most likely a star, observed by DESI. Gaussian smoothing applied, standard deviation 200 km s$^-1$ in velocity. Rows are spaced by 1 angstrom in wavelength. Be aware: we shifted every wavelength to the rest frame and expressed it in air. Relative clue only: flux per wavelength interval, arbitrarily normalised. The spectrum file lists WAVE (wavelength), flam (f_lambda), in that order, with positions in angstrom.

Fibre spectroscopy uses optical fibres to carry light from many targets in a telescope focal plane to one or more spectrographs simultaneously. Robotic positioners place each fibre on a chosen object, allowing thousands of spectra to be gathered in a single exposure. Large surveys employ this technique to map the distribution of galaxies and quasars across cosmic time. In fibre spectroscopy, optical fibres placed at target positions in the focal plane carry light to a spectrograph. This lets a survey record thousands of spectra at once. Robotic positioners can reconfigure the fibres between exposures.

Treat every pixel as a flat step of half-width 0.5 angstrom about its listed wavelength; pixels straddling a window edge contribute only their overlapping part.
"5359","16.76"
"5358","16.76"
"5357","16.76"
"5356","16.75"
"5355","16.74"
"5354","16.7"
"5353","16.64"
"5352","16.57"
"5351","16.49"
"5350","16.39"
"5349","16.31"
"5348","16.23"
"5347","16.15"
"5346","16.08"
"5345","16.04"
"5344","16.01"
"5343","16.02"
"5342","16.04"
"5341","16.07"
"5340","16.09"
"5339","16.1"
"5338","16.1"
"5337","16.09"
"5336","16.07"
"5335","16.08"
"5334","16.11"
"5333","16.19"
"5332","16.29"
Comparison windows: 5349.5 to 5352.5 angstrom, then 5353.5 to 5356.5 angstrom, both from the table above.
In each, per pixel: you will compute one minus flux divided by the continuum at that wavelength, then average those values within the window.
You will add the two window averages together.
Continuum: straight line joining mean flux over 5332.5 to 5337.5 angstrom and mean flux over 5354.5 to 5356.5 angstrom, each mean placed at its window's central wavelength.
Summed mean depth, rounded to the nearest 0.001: 0.007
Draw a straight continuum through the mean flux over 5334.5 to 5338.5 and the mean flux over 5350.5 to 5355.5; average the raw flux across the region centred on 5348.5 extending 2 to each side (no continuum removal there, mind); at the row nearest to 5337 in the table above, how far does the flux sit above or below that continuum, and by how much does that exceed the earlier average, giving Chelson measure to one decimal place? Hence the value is -16.3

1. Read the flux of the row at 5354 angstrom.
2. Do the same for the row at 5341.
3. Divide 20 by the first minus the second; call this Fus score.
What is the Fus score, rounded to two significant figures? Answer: 32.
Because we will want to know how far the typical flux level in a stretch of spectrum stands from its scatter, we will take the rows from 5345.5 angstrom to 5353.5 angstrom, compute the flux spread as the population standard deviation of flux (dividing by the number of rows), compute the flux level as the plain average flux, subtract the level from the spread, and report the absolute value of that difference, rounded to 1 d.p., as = 16.2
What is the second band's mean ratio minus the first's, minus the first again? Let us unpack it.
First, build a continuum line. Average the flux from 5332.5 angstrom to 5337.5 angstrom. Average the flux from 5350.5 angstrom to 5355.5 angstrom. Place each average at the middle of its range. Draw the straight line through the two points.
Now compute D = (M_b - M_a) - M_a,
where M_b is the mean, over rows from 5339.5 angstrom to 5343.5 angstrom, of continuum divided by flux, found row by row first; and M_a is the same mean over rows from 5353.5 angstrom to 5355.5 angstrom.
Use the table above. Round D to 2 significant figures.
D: -0.98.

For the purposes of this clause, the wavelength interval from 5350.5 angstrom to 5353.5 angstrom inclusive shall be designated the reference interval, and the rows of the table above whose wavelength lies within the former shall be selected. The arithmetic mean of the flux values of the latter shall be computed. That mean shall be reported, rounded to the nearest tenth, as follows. 16.6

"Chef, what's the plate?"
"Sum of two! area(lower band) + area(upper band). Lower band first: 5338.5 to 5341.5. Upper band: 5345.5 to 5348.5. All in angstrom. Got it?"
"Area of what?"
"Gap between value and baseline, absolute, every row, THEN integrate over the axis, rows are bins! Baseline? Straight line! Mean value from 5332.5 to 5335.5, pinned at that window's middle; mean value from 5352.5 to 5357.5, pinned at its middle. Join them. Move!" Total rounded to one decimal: 1.6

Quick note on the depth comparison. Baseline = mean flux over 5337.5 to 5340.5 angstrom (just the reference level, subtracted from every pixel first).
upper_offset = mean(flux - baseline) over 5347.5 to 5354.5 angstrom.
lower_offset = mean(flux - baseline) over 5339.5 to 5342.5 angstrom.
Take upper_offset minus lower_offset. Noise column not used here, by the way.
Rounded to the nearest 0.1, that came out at 0.4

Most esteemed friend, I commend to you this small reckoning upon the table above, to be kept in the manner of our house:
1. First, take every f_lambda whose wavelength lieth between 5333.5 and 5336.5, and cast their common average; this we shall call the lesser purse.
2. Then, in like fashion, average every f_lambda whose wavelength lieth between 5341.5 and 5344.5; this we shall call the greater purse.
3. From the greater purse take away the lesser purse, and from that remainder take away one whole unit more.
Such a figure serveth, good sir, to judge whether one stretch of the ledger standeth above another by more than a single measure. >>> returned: -1.1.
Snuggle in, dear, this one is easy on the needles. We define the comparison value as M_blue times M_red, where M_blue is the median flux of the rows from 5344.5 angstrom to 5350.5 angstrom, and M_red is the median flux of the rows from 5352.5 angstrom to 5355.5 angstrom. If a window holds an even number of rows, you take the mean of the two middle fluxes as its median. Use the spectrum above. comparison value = 270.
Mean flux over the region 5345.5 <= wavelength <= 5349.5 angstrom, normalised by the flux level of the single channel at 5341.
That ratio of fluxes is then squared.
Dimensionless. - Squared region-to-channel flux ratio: 1.02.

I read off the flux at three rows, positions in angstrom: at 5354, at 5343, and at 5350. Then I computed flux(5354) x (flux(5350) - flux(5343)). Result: 6.2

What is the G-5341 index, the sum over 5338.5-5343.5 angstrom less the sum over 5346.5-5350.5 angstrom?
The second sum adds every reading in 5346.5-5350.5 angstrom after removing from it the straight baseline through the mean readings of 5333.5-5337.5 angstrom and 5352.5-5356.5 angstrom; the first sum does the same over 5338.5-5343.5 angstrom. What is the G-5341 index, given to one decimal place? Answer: 0.0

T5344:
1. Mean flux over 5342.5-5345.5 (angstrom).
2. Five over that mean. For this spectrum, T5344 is 0.312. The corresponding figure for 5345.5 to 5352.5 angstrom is 0.306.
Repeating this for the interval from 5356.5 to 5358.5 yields 0.298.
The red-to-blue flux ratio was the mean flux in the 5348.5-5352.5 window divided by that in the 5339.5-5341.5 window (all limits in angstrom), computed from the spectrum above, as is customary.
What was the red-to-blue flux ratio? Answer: 1.022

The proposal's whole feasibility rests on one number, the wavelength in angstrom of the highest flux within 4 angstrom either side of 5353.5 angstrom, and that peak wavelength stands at 5357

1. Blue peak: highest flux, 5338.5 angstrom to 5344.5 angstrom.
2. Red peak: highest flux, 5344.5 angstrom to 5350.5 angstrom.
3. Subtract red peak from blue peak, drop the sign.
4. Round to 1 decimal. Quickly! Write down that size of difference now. 0.3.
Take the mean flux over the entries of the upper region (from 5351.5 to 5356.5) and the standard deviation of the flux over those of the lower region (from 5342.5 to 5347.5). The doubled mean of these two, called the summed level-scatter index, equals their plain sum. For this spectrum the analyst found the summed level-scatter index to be 16.7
